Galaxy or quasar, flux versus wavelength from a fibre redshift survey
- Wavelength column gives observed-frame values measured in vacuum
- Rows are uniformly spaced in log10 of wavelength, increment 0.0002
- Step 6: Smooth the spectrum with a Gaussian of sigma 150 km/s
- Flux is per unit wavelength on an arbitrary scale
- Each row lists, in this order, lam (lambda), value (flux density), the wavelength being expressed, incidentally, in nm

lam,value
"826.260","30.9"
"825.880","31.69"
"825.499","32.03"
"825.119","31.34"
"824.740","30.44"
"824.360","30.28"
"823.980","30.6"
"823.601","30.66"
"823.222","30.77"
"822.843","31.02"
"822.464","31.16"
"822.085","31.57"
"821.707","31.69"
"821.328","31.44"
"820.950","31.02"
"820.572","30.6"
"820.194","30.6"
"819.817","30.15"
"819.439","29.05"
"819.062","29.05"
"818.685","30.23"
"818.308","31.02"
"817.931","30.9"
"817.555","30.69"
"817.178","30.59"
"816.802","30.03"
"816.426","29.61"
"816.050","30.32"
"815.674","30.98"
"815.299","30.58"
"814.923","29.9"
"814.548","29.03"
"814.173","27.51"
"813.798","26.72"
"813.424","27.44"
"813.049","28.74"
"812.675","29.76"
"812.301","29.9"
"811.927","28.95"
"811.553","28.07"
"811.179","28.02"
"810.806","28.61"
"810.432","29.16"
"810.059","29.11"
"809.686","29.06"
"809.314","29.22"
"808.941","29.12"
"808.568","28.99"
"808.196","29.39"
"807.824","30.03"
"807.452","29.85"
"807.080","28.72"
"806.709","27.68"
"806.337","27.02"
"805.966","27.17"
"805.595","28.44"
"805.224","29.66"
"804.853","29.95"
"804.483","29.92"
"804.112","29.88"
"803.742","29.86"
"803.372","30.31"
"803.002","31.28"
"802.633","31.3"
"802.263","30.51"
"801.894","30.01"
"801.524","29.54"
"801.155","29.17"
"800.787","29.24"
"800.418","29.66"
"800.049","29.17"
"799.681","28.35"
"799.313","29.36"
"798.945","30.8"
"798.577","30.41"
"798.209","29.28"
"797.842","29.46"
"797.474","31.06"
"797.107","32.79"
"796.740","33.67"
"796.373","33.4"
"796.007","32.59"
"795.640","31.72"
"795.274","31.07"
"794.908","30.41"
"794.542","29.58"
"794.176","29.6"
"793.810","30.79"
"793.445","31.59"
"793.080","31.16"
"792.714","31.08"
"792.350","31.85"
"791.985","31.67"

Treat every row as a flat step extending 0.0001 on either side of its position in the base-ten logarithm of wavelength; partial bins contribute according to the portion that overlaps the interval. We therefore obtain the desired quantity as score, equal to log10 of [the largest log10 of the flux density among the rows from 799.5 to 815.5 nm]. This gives 0.1748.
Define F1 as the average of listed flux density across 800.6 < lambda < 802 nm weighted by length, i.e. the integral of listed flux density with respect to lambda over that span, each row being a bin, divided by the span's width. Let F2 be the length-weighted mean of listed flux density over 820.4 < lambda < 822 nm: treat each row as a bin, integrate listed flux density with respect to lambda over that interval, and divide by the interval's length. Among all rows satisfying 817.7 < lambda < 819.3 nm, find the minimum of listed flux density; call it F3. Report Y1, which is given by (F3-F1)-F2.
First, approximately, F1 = 29.5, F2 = 31.2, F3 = 29.05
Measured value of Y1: -31.6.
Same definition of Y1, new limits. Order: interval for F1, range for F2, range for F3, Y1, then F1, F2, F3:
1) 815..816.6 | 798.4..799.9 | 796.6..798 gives -30.6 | 30.3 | 29.7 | 29.46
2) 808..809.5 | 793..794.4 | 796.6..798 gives -30.5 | 29.2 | 30.7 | 29.46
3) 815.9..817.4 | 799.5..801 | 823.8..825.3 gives -29.0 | 30.1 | 29.1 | 30.28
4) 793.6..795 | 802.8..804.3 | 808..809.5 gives -31.5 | 30.1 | 30.3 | 28.99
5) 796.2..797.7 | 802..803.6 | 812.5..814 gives -36.7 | 32.6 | 30.8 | 26.72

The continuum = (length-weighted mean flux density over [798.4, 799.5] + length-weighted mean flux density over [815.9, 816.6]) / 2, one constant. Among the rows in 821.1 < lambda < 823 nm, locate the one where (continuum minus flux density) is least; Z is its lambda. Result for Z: 821.707 nm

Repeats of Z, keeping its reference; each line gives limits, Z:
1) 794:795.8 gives 795.640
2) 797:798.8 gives 797.107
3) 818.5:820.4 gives 820.194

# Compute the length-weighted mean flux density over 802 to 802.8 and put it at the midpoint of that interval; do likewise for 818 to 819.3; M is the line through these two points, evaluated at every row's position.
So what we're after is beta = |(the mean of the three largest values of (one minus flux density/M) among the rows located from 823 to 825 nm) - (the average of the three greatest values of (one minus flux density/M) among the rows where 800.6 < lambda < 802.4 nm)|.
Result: 0.068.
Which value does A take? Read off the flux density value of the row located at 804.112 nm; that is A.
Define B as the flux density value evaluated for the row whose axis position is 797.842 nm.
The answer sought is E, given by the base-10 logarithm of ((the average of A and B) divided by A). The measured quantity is -0.003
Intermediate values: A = 29.88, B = 29.46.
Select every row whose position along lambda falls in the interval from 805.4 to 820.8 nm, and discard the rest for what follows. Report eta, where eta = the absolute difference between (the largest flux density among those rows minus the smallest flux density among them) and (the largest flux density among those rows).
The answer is 26.7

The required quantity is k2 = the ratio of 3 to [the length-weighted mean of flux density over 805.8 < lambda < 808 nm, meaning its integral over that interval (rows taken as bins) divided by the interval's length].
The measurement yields 0.1056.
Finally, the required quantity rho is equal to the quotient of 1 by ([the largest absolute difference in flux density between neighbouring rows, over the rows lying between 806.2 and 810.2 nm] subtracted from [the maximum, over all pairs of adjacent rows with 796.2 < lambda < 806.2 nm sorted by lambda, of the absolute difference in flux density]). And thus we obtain 1.7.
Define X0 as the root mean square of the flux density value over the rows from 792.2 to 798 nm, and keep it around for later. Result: 31.4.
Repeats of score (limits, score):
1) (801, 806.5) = 0.1748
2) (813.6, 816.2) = 0.1735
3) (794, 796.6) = 0.1829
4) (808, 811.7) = 0.1668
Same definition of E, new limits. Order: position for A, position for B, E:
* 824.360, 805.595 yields -0.013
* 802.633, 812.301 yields -0.010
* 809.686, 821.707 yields 0.019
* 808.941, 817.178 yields 0.011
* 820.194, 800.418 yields -0.007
